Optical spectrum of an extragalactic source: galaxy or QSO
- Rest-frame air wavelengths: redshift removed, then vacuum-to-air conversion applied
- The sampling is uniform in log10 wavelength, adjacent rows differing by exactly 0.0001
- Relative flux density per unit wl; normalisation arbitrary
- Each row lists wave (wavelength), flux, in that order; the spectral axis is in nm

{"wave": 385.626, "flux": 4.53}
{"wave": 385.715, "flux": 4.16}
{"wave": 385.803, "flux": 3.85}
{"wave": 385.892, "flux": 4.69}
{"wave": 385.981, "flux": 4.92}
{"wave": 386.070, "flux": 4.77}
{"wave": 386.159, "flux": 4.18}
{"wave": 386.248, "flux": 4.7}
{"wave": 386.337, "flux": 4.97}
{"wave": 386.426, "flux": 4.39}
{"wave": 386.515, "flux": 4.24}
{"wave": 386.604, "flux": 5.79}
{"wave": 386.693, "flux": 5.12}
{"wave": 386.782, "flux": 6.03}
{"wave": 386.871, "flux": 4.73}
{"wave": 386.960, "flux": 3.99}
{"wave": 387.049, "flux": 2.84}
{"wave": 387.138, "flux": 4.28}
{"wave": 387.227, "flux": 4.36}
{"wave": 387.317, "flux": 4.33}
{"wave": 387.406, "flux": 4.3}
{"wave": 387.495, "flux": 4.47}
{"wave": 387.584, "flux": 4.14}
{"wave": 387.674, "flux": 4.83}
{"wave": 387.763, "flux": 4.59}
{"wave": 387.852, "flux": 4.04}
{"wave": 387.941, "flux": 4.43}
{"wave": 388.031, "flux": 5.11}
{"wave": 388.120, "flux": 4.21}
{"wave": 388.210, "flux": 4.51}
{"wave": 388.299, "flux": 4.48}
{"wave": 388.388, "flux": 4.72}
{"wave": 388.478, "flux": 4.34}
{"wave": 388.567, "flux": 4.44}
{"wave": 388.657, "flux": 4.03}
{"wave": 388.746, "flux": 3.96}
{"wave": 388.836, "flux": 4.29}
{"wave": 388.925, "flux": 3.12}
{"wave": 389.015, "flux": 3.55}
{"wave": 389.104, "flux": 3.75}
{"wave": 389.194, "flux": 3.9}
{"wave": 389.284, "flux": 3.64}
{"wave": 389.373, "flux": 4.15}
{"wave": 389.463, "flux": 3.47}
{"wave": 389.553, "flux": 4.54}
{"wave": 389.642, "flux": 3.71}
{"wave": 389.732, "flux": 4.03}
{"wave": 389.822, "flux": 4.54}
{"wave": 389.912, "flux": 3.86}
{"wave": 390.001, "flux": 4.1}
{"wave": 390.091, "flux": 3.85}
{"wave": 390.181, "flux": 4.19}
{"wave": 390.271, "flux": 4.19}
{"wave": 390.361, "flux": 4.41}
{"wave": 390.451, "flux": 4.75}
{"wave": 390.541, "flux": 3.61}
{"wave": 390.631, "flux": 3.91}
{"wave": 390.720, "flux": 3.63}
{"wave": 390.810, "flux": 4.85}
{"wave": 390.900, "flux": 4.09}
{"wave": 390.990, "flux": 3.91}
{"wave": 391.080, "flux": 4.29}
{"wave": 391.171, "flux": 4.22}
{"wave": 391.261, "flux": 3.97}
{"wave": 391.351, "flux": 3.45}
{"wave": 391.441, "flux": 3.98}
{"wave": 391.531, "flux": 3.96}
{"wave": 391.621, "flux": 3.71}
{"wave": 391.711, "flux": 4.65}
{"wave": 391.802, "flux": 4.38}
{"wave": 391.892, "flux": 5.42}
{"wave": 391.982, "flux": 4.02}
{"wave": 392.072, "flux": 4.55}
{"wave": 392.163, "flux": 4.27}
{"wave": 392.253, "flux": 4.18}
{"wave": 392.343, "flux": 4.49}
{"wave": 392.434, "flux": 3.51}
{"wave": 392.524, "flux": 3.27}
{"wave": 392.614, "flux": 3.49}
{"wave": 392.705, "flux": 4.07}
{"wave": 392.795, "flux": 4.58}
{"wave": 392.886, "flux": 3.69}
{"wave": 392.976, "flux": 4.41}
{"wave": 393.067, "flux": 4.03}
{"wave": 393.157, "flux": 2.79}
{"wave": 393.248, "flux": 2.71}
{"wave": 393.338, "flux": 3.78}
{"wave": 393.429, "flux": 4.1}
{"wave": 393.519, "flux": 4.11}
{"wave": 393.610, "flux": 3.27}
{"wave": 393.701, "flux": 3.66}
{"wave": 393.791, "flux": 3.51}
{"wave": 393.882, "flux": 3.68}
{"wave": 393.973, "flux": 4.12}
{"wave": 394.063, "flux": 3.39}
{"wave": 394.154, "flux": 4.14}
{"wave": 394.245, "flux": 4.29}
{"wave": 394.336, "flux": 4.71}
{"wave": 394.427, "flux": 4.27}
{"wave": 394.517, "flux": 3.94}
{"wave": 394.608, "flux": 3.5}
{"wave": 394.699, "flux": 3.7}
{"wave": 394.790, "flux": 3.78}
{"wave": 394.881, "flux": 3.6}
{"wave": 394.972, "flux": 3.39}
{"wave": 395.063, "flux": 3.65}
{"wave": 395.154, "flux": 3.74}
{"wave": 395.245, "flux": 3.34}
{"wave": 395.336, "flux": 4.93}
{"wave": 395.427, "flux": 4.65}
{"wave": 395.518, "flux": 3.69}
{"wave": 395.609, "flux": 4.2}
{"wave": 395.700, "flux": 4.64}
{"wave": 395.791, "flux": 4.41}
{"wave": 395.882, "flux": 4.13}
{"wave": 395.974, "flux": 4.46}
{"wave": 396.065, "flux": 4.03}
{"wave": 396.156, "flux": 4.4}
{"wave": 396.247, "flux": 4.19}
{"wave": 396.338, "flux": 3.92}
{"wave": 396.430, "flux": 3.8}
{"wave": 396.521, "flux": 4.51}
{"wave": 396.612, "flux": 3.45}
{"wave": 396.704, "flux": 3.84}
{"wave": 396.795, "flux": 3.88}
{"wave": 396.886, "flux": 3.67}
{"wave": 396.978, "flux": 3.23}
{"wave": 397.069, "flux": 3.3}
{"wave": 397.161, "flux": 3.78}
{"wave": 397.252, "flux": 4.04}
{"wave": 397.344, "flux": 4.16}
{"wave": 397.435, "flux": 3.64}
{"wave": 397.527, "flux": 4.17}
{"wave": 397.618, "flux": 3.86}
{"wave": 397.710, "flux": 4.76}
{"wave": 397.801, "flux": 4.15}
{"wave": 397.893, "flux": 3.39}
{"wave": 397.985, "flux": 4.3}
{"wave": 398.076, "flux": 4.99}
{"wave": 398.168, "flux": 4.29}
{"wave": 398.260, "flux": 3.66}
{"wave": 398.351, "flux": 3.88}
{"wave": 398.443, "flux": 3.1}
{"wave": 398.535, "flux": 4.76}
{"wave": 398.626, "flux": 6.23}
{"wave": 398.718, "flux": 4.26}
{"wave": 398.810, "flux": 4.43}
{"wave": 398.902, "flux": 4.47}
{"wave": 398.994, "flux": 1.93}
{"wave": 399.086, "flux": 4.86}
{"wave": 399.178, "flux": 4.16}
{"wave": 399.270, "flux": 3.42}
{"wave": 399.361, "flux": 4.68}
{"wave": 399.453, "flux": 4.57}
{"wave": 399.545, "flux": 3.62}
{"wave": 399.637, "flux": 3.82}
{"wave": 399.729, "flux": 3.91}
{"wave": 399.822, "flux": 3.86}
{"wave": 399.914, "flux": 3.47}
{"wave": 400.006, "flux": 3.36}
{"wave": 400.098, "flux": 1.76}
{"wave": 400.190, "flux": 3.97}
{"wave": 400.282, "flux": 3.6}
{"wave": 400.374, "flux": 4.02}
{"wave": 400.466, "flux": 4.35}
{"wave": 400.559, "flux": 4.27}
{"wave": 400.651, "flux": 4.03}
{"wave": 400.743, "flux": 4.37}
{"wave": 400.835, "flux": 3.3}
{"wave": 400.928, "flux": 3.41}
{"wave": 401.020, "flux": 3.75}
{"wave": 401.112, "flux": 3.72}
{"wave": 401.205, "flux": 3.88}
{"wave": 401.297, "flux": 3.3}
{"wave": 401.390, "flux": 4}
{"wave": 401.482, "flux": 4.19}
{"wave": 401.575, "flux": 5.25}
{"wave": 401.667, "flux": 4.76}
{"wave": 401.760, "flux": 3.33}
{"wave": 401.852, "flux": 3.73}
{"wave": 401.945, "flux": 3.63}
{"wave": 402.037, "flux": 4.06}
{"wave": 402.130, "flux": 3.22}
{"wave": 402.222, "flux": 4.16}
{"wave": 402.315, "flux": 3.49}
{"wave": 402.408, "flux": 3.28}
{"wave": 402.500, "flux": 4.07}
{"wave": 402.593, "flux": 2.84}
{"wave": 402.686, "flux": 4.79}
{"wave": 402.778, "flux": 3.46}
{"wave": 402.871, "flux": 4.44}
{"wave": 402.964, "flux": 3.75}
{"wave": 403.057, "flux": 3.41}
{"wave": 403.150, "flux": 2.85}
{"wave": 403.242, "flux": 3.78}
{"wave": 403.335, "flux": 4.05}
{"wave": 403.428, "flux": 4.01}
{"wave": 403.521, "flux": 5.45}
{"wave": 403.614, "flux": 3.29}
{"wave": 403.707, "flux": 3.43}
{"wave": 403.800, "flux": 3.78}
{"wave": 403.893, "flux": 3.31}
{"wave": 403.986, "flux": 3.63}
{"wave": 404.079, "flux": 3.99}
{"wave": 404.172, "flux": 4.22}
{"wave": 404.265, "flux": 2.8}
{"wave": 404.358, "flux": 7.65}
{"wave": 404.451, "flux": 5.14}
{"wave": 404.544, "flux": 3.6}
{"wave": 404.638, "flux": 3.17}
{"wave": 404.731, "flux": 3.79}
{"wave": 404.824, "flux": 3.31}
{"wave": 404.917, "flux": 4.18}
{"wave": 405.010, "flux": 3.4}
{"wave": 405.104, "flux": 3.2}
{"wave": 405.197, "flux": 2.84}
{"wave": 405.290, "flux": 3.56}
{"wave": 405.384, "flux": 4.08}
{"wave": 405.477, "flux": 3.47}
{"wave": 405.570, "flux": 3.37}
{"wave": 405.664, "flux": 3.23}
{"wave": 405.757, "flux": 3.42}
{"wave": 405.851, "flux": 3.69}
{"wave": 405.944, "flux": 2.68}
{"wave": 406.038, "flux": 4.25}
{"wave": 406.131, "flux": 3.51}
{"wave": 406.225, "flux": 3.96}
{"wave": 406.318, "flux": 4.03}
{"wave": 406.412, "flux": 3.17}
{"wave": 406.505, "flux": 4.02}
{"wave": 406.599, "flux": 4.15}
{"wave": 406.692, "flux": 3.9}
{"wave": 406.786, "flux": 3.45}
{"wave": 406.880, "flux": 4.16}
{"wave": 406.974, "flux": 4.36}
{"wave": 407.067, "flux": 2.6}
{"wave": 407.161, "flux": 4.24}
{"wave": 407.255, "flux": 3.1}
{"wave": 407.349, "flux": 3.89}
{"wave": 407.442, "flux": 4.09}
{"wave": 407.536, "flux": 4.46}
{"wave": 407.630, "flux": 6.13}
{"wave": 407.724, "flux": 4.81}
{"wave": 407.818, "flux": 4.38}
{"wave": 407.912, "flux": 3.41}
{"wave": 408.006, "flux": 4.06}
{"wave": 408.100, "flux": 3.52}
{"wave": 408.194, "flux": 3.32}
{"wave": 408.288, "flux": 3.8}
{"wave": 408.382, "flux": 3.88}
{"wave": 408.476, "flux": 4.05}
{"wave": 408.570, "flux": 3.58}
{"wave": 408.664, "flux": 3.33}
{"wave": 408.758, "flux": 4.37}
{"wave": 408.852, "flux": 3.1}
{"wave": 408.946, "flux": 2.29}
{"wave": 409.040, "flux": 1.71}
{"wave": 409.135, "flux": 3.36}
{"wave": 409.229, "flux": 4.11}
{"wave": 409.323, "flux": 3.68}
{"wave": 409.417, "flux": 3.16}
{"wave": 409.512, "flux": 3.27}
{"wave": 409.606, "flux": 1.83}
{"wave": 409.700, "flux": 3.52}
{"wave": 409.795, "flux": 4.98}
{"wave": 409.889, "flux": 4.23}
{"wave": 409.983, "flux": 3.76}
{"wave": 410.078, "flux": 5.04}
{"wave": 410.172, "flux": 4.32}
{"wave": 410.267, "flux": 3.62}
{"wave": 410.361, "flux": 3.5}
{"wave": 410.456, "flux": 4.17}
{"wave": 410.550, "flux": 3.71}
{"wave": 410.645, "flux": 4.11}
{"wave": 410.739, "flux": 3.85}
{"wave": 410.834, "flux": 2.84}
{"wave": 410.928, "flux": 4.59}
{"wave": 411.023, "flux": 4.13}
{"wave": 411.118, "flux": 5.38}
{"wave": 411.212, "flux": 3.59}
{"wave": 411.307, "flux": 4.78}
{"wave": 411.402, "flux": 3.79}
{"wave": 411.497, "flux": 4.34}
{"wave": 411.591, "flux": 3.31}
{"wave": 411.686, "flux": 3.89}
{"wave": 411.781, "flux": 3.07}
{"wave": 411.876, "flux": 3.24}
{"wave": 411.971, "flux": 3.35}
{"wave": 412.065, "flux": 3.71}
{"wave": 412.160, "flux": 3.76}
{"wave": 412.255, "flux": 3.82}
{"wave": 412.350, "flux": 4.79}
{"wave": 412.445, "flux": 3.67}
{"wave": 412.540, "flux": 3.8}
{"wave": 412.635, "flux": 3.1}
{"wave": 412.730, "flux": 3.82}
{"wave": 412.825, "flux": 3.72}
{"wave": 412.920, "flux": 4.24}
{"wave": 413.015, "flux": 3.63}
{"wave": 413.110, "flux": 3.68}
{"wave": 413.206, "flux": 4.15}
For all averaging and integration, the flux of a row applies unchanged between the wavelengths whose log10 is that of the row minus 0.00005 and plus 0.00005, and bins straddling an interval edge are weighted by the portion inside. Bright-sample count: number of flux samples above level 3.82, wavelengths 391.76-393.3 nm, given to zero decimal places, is 11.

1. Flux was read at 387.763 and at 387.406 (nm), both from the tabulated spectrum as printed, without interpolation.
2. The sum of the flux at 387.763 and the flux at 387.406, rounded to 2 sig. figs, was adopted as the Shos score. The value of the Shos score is 8.9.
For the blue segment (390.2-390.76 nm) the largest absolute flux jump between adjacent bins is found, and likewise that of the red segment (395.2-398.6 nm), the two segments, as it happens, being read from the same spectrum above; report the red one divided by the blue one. 1.5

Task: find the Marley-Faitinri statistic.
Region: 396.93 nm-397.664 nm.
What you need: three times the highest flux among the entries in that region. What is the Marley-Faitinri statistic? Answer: 12.51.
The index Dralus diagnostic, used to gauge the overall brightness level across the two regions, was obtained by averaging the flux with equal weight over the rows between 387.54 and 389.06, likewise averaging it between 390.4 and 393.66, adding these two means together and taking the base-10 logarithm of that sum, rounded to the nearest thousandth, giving 0.918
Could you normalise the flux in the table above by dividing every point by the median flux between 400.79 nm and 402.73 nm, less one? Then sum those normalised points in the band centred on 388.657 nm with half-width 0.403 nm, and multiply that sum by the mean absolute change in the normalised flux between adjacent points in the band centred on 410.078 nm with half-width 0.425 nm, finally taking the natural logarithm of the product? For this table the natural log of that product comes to -1.68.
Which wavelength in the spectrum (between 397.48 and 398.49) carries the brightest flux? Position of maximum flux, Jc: 398.076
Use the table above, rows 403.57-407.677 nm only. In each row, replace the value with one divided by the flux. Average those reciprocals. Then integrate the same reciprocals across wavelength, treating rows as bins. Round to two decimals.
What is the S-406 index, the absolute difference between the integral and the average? 0.85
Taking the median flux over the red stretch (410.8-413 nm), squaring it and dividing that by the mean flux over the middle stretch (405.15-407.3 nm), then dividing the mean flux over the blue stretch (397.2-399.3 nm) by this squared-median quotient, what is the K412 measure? 1.04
